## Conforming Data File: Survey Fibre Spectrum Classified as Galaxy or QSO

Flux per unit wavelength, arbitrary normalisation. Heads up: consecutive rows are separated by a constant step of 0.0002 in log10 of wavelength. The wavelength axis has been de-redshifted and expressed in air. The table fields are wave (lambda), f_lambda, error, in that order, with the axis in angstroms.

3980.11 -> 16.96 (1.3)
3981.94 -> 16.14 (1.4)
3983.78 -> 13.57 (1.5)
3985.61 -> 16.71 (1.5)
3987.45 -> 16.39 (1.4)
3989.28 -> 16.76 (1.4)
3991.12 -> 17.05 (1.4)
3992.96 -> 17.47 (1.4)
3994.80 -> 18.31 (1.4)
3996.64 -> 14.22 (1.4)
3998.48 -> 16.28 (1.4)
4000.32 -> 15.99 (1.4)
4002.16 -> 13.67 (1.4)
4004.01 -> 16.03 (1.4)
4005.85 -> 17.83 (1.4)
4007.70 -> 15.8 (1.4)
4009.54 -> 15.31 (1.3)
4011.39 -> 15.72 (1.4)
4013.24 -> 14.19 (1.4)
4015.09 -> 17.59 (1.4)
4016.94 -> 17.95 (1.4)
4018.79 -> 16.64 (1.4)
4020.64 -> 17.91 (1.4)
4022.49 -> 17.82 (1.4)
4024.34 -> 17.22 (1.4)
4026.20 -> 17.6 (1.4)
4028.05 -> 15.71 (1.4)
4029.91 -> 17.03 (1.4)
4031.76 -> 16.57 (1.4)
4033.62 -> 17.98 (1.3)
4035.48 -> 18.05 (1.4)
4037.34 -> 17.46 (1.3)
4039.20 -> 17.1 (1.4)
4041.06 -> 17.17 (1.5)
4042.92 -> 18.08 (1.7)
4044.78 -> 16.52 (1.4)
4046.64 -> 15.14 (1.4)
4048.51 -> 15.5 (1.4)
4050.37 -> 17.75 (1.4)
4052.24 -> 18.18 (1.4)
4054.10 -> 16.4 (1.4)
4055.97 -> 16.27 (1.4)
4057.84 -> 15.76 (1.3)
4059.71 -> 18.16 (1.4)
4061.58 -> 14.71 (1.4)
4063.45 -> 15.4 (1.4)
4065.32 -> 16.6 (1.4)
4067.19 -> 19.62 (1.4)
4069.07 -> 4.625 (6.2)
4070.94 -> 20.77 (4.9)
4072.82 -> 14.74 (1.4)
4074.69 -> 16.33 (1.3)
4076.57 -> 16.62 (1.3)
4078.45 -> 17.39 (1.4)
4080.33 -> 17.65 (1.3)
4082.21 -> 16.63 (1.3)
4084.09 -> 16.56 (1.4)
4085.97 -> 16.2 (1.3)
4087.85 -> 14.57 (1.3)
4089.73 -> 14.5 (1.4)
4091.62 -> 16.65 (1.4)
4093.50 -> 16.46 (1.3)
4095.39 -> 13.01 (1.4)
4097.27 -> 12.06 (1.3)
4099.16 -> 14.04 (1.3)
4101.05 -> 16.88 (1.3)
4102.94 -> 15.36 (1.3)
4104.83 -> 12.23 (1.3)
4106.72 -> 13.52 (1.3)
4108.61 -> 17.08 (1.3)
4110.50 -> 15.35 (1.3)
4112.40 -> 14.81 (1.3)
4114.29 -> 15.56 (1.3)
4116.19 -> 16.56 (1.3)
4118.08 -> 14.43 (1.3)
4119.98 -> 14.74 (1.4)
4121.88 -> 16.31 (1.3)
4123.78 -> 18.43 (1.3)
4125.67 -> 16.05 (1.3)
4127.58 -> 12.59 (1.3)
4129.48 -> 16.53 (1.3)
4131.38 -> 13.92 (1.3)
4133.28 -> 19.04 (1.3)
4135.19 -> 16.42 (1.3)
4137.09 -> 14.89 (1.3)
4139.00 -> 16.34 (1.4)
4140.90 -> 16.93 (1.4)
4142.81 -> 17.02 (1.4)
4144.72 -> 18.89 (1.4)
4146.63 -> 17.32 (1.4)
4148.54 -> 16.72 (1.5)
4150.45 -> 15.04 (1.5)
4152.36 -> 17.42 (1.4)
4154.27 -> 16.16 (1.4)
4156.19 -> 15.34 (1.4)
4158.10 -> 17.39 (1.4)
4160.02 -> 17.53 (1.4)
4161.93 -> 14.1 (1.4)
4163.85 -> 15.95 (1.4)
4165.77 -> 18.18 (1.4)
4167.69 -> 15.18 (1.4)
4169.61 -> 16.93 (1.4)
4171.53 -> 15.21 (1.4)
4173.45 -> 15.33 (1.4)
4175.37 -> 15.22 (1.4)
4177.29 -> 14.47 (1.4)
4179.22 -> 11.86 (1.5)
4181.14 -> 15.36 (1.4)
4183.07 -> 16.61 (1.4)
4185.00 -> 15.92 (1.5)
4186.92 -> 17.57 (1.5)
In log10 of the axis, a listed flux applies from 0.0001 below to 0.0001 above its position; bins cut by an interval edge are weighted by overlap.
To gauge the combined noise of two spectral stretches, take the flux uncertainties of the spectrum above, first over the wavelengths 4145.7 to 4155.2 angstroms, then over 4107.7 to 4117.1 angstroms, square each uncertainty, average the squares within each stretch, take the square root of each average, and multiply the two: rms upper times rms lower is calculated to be 1.873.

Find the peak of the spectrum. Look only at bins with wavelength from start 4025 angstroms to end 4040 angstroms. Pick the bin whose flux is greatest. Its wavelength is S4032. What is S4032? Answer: 4035.48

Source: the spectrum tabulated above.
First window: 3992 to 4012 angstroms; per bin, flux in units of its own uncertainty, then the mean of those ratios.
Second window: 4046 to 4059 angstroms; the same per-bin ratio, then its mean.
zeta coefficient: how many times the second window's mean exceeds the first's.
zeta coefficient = 1.03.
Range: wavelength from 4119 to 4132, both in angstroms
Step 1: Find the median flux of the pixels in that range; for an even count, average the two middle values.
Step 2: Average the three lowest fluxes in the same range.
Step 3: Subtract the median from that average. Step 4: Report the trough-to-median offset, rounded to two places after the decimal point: -2.30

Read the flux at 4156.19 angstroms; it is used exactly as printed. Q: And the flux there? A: 15.34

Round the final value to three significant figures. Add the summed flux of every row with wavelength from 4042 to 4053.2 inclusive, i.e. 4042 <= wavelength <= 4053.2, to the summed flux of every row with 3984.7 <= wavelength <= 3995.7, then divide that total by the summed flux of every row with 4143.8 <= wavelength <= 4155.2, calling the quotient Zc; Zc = 2.01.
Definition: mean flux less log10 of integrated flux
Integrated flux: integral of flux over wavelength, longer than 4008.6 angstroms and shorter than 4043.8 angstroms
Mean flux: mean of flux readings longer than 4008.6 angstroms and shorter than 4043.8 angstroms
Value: 14.2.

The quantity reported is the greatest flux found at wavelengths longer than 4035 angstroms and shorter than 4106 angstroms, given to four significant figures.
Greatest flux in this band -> 20.77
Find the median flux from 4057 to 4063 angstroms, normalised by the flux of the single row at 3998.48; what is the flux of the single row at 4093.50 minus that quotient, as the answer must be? 15.5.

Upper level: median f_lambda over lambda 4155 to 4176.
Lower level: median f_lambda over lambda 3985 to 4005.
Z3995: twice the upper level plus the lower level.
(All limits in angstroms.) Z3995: 47.1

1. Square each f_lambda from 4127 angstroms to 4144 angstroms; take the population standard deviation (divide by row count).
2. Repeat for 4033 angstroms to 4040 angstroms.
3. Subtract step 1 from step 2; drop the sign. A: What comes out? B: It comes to 43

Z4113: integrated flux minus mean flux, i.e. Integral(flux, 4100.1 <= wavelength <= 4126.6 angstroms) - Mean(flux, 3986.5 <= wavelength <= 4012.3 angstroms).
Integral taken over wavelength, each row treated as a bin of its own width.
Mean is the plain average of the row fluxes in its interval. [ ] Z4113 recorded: 395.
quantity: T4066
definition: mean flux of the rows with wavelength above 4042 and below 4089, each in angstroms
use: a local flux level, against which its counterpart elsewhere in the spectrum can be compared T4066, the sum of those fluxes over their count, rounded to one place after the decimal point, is 16.2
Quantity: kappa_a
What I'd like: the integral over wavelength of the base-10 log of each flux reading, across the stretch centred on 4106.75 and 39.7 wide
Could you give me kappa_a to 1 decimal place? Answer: 46.8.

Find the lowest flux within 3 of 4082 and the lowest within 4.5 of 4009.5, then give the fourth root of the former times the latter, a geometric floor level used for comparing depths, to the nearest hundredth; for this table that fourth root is 3.92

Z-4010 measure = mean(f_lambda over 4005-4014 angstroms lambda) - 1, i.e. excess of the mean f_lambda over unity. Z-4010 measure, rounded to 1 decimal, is 14.8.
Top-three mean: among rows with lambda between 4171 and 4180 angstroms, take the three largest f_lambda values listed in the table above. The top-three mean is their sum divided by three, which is 15.3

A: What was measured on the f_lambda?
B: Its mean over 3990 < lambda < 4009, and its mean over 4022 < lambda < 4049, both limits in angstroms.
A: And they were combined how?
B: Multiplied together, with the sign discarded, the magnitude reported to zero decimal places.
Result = 276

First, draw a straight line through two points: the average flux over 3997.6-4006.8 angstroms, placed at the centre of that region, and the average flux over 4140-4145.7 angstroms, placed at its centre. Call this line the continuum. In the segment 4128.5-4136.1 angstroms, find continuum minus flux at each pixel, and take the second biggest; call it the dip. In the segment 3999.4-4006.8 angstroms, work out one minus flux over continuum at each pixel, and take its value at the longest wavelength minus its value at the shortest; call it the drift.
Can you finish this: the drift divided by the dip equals -0.10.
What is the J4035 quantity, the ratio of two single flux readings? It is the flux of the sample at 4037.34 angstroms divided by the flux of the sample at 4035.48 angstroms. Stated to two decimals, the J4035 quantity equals 0.97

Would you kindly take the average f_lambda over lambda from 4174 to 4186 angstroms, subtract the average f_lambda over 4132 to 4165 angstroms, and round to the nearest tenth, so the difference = -1.7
